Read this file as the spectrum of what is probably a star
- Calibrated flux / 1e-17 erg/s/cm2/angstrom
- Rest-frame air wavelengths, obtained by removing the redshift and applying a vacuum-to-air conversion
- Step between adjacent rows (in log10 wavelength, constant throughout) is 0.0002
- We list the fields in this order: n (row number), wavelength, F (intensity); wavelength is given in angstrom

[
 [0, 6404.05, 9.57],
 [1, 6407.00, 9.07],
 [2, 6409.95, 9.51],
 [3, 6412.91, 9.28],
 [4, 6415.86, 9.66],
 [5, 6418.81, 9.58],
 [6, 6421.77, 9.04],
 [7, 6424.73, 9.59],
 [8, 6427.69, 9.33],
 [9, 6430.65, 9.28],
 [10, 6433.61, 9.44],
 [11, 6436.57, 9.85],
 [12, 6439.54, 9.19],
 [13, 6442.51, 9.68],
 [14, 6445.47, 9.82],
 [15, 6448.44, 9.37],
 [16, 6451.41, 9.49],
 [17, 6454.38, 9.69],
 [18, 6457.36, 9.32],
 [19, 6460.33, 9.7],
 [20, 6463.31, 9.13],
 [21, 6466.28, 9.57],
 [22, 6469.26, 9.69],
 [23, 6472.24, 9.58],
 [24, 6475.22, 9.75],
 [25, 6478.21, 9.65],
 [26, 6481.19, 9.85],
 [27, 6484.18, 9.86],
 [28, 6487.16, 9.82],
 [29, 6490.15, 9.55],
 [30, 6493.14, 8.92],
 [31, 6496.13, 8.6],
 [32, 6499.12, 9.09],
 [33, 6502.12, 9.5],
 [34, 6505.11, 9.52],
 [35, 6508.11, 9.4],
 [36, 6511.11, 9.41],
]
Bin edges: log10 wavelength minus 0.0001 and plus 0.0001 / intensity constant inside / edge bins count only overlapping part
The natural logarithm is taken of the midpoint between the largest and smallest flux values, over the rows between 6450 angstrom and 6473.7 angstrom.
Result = 2.24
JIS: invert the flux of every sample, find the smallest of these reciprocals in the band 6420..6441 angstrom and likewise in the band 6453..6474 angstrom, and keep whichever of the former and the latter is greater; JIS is 0.103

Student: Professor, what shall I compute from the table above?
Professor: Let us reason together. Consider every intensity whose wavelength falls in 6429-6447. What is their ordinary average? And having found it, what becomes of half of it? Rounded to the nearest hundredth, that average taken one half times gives 4.77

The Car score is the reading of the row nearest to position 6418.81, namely 9.58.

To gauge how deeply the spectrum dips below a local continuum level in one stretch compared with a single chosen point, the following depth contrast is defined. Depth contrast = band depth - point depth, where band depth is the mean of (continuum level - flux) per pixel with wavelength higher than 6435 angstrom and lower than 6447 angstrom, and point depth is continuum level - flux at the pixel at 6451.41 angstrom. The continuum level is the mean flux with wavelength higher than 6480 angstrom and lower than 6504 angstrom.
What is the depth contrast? -0.14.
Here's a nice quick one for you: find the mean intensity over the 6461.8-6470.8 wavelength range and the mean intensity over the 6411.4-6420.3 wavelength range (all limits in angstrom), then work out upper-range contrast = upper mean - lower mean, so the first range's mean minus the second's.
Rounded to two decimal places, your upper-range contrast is -0.04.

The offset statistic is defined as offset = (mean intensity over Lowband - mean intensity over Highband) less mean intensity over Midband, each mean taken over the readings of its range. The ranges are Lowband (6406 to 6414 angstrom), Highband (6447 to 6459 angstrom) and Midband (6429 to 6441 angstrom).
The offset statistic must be -9.6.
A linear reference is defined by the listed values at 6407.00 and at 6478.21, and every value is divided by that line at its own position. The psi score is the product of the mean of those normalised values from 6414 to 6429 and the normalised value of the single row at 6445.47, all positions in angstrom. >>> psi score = 1.075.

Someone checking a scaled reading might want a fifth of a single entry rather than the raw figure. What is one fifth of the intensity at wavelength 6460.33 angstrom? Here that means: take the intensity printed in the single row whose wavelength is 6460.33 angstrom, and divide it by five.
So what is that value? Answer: 1.94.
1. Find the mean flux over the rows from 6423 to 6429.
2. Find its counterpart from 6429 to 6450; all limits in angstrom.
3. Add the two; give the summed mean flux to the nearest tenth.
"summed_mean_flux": 19.0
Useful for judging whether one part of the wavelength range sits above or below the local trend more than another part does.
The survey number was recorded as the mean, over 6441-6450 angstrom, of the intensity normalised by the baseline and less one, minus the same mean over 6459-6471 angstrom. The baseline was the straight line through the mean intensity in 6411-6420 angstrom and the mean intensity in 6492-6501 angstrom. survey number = -0.006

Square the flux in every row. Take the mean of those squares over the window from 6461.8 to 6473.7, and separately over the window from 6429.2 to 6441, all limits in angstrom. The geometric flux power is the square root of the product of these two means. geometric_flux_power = 89.7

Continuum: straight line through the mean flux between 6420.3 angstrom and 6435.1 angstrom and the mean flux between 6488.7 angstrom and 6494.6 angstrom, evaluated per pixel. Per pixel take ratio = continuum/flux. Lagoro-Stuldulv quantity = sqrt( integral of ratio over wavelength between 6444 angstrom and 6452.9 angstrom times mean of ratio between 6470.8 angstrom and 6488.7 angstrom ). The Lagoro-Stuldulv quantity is 2.87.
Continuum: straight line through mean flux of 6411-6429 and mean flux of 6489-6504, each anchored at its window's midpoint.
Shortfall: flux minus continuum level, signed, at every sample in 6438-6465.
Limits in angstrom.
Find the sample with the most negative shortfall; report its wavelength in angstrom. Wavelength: 6439.54 angstrom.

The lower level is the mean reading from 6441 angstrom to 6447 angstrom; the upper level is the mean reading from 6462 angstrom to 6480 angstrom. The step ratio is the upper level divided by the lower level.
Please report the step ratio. 0.98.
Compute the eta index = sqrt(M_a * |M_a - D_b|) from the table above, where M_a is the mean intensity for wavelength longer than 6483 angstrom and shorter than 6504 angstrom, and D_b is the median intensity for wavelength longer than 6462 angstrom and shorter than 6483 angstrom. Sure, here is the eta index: 1.72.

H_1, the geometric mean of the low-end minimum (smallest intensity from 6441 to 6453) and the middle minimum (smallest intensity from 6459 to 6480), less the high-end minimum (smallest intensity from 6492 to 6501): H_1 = 0.6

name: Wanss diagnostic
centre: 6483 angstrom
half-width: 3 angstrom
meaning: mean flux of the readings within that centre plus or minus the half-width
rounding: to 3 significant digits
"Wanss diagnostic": 9.86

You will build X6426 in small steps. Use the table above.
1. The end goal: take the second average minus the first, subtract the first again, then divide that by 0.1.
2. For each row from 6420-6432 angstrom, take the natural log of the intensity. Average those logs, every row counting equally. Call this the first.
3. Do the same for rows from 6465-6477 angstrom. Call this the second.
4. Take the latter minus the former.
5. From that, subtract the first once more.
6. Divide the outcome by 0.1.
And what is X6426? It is -22.0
